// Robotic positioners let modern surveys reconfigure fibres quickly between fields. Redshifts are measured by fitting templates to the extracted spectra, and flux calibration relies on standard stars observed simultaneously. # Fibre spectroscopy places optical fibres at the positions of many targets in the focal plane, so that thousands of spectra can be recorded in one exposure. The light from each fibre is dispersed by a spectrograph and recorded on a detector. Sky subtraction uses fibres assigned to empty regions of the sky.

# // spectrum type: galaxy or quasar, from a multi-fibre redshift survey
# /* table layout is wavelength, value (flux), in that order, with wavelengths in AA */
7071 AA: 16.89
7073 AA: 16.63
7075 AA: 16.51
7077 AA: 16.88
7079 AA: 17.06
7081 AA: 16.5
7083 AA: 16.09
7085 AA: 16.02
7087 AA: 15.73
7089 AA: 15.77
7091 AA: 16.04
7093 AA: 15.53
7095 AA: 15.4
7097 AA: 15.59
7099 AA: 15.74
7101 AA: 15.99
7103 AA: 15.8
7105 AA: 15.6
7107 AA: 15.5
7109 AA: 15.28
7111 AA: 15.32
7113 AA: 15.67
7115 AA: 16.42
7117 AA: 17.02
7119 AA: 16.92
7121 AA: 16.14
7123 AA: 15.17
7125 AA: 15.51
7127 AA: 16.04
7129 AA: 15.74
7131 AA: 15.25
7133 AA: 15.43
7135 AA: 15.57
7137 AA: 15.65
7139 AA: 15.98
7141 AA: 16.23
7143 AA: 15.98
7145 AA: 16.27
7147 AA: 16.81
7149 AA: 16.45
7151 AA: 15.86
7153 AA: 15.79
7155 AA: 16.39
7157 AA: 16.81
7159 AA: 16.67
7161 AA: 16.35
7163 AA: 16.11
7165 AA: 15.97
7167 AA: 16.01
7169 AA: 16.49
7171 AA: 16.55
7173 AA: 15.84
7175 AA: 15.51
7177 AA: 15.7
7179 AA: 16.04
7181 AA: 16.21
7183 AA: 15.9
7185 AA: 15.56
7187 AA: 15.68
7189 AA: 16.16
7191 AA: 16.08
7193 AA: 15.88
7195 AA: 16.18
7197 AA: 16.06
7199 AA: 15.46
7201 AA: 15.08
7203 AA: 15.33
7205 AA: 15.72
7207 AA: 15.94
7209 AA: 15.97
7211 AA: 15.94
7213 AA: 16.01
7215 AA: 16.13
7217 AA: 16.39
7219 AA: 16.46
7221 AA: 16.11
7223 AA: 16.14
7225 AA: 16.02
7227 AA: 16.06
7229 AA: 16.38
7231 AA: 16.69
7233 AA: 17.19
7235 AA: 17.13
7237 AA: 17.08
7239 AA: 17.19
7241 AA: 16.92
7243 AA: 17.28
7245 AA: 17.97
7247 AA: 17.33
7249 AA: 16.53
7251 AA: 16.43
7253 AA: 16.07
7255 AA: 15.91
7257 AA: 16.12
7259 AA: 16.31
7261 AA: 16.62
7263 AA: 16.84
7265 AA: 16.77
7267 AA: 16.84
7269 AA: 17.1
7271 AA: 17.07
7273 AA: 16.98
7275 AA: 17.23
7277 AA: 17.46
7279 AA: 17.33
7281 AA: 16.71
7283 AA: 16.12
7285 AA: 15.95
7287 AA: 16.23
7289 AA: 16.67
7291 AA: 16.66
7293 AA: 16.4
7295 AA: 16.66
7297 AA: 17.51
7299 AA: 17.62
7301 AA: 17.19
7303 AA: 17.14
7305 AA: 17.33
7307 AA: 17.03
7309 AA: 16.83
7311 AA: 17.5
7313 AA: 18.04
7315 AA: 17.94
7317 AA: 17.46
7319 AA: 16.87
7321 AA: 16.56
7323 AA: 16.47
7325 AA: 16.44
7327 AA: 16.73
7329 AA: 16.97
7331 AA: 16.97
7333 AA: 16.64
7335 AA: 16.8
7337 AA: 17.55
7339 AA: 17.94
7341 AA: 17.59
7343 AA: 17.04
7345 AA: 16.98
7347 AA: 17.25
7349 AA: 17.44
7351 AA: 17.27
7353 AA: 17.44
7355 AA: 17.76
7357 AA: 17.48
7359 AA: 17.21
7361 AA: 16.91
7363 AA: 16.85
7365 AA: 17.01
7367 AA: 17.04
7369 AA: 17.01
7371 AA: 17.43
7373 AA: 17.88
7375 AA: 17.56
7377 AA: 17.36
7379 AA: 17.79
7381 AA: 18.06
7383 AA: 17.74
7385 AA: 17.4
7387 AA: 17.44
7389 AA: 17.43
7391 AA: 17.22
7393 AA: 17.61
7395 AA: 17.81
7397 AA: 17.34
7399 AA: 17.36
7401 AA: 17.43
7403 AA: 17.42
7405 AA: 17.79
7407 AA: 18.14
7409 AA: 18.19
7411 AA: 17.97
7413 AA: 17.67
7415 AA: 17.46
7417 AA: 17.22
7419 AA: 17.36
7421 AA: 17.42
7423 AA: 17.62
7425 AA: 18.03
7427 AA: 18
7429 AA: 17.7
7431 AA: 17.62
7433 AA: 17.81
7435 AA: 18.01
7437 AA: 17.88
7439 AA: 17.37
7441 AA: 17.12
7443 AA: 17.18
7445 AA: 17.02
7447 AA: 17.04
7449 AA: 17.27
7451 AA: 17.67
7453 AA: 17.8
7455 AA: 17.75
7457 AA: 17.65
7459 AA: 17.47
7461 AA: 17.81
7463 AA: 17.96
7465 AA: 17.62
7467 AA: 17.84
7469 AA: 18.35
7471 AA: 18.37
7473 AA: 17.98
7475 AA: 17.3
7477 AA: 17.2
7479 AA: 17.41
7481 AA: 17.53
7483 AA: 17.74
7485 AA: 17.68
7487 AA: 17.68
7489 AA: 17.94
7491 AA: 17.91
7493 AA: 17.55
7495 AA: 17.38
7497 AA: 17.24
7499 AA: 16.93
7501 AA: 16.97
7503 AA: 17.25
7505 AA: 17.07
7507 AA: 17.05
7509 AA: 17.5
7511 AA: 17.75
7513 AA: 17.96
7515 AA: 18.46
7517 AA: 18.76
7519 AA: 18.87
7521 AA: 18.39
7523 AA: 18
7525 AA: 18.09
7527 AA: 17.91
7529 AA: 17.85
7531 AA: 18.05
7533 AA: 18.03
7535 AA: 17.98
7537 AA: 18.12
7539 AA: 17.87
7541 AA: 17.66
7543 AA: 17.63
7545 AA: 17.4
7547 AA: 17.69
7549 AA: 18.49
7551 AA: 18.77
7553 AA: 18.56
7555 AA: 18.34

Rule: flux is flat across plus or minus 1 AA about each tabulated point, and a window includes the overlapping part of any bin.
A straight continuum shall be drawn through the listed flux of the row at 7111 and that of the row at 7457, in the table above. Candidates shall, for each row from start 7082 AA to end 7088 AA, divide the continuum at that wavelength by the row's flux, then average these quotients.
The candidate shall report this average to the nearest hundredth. 0.95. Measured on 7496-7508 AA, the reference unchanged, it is 1.05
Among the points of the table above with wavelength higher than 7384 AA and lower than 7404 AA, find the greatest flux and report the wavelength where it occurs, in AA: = 7395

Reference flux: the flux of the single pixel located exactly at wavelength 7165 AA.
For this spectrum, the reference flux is 15.97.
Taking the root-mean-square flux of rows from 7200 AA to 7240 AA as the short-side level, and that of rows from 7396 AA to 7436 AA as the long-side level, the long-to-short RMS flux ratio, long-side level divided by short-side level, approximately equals 1.09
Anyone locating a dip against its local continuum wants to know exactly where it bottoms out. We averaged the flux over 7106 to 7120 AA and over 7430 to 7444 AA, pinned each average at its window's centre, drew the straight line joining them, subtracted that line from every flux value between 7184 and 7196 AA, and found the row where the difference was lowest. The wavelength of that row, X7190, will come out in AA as 7185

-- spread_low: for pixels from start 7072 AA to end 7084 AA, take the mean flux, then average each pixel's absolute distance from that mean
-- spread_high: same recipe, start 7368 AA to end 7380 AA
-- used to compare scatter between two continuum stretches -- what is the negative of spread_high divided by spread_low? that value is -1.0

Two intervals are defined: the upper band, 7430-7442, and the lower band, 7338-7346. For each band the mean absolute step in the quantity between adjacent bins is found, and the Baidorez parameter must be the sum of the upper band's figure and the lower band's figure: 0.58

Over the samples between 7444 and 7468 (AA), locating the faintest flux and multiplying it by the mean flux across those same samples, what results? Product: 299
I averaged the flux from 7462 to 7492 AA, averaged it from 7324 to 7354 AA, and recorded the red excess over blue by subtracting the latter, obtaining 0.63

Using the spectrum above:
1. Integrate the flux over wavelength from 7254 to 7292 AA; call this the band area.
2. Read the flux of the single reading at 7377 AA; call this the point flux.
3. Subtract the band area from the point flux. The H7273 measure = -616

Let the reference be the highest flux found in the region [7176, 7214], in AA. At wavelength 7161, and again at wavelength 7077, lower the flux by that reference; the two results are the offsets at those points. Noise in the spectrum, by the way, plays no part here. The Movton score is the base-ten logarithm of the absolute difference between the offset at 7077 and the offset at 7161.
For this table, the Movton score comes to -0.3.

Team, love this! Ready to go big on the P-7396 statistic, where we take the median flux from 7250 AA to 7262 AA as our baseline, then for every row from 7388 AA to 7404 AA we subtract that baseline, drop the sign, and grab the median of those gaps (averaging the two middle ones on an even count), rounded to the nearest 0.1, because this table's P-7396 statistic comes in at 1.2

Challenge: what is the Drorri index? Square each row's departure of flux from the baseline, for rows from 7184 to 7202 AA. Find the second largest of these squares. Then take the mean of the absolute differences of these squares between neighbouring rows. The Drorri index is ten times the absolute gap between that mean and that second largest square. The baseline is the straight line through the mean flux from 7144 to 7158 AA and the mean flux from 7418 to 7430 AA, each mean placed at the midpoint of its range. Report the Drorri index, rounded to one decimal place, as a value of 8.1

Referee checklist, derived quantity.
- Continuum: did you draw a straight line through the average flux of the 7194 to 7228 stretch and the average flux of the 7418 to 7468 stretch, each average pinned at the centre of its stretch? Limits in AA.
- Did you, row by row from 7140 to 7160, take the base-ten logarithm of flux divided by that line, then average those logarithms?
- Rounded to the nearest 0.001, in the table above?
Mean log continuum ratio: 0.022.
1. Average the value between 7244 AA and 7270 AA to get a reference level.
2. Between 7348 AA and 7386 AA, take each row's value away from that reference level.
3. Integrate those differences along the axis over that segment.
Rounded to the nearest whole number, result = -27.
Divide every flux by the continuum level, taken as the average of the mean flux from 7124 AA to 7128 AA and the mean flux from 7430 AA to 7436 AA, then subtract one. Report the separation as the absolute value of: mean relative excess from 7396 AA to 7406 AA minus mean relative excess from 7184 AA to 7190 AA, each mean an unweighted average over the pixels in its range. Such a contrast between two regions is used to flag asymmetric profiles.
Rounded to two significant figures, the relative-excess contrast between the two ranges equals 0.099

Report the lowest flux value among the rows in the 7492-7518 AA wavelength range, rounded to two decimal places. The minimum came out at 16.93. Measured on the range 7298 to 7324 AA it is 16.47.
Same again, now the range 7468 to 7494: 17.20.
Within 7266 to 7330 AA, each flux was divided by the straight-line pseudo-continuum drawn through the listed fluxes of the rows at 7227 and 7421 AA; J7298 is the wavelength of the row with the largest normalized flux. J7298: 7313 AA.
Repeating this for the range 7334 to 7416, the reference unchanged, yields 7339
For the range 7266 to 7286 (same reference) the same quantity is 7277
